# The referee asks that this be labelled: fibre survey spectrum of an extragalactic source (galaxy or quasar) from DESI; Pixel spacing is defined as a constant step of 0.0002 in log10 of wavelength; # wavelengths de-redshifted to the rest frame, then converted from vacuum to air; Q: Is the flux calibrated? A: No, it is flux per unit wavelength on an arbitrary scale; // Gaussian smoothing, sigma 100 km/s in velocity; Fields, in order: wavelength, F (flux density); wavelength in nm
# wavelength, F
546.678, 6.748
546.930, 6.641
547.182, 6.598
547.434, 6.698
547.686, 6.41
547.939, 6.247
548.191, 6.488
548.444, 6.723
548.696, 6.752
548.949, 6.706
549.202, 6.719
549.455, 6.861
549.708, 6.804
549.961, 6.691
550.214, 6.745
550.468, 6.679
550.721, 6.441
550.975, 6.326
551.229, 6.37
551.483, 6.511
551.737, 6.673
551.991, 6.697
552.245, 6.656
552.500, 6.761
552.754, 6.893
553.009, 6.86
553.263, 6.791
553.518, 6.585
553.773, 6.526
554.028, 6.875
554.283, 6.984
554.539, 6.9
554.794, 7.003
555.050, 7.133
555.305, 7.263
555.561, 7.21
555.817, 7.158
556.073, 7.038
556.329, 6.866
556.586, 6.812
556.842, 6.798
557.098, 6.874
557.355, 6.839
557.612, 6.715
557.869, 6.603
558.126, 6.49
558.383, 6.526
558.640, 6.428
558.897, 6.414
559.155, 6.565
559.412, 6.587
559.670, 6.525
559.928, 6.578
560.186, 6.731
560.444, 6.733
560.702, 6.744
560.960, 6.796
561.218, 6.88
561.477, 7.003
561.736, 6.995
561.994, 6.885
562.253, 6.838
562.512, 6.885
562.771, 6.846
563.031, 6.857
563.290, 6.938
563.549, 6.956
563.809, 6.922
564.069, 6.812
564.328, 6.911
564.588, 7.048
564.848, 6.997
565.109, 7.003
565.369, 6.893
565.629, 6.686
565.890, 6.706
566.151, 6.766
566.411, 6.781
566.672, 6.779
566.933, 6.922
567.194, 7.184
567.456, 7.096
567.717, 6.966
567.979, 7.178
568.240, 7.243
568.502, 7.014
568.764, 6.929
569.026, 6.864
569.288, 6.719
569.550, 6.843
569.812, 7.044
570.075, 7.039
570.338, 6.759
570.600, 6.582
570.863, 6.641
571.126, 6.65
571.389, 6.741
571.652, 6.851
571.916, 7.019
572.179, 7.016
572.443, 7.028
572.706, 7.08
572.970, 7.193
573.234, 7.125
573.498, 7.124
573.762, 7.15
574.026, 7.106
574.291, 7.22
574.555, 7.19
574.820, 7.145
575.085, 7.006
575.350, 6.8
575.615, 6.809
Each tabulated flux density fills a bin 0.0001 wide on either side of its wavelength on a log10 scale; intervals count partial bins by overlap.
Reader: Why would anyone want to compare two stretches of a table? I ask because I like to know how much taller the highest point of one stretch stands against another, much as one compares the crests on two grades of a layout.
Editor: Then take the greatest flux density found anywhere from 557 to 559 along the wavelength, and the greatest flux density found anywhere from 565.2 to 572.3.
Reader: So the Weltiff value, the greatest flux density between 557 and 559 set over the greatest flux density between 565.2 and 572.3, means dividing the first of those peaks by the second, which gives 0.95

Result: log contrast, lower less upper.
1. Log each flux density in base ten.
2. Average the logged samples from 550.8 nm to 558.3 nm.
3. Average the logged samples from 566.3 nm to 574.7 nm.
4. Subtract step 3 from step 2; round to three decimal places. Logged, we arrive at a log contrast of -0.011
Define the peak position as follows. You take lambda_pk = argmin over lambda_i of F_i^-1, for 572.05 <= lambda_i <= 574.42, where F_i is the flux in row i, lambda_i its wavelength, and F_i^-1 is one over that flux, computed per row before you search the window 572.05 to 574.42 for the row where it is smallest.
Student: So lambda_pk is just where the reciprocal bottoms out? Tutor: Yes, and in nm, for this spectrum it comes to 574.291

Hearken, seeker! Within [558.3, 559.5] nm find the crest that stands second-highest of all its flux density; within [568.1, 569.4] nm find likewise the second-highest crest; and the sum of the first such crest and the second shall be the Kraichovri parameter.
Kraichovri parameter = 13.6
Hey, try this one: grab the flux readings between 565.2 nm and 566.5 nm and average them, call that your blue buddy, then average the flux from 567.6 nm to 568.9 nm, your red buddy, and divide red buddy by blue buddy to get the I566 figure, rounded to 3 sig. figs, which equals 1.04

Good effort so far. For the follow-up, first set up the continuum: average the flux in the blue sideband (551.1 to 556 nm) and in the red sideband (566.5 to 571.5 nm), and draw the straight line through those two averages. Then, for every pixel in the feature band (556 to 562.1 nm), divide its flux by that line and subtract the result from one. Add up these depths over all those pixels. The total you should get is 0.47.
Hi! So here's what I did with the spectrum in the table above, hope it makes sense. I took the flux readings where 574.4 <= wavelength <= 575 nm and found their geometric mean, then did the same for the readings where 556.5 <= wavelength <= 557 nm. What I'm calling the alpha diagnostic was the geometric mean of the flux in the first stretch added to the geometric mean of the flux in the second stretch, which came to 14.0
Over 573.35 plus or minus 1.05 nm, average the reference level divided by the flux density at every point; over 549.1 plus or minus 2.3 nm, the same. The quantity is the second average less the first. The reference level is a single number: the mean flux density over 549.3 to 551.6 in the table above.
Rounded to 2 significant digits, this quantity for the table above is 0.074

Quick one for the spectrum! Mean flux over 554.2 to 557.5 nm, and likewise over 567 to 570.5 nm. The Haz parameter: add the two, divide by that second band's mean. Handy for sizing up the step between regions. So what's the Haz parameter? 2.00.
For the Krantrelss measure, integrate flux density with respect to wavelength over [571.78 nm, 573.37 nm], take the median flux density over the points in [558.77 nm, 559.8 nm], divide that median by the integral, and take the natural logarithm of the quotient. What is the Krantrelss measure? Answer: -0.5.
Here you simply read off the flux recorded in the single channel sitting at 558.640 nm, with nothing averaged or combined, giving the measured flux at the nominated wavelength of 6.428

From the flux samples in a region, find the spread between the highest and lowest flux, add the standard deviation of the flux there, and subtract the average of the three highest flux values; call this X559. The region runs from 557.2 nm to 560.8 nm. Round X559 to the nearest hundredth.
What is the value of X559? -6.22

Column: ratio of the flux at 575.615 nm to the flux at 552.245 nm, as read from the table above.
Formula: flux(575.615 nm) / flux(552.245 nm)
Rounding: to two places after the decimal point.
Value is 1.02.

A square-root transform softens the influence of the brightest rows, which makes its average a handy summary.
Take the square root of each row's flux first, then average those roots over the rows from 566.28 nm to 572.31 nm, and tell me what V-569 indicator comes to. 2.63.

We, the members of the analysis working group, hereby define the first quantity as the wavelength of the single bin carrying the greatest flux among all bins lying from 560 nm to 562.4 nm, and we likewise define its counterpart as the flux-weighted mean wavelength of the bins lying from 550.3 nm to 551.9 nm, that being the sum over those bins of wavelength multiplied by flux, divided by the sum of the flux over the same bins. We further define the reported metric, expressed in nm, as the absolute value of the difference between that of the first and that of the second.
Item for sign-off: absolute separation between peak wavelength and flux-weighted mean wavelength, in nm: 10.37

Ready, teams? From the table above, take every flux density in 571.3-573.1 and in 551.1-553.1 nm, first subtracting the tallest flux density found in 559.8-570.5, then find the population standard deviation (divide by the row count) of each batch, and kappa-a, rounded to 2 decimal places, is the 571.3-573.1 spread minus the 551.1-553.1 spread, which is -0.02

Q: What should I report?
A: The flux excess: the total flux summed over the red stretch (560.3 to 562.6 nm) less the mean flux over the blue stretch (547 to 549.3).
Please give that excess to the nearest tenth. 55.2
